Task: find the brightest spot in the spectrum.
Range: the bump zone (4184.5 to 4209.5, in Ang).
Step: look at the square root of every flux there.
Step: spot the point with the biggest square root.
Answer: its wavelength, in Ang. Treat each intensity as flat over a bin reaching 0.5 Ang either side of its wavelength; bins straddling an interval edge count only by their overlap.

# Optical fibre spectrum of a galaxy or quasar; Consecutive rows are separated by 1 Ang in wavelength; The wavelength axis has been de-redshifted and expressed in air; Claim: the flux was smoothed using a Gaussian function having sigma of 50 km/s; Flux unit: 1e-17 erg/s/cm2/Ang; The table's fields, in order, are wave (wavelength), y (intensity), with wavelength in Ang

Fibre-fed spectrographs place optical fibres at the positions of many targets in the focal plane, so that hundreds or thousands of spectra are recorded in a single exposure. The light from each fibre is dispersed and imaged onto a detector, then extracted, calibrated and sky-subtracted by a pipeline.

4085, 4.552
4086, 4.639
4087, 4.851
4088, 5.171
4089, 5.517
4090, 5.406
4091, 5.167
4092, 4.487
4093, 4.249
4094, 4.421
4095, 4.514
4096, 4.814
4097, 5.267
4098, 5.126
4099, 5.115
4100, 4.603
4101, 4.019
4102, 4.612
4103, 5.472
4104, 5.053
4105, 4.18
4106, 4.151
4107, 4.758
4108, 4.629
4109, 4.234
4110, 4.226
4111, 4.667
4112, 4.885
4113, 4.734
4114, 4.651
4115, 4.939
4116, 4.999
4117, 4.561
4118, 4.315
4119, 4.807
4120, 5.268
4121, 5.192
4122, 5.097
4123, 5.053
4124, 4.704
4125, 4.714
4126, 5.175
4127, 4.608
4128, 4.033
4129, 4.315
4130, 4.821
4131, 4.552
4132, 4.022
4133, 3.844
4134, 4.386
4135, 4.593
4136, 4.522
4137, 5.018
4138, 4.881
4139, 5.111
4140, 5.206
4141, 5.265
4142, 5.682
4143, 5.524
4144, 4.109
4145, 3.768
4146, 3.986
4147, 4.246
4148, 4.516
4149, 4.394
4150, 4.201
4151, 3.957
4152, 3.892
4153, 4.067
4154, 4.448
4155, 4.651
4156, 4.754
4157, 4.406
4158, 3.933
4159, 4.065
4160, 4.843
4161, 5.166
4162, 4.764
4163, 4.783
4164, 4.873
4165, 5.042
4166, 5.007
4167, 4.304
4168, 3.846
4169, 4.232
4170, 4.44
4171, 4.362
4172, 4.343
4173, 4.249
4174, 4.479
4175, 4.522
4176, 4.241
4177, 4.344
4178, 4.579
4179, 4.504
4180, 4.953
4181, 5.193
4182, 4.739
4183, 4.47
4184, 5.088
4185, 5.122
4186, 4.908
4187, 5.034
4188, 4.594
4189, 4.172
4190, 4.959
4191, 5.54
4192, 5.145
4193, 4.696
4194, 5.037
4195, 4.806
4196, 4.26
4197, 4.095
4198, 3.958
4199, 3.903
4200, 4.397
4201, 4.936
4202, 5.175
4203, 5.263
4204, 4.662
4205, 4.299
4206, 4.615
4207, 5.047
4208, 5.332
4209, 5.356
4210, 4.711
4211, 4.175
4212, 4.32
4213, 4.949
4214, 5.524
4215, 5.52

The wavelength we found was 4191 Ang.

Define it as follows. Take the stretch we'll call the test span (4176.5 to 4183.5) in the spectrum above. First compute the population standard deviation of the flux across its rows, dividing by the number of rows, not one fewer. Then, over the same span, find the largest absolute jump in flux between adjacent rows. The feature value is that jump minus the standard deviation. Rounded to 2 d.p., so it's 0.18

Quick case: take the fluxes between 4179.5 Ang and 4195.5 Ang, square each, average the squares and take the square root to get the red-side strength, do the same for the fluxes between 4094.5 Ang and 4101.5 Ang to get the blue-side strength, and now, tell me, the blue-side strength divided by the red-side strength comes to 0.98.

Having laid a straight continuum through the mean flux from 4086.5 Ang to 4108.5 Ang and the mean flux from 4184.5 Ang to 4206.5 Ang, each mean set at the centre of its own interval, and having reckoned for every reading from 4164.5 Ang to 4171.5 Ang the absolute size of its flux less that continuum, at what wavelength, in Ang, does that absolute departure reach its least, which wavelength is 4166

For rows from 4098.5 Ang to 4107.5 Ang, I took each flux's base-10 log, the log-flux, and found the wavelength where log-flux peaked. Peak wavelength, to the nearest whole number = 4103 Ang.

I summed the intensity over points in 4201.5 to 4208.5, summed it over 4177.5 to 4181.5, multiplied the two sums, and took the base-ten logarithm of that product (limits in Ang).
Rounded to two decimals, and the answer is 2.82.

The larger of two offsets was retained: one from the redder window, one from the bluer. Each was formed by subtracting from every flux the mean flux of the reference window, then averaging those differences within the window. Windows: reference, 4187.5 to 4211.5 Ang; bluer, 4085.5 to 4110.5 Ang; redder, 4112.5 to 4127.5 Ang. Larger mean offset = 0.14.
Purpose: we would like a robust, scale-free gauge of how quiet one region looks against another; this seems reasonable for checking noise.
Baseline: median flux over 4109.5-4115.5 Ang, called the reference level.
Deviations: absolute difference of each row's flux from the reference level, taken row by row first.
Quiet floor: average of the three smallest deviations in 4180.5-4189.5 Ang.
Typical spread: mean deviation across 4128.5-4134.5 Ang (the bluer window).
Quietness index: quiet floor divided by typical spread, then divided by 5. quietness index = 0.056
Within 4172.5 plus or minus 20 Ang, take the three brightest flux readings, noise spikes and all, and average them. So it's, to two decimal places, 5.30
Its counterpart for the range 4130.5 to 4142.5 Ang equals 5.38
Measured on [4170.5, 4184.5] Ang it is 5.08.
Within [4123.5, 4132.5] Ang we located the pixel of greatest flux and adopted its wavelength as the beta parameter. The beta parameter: 4126 Ang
